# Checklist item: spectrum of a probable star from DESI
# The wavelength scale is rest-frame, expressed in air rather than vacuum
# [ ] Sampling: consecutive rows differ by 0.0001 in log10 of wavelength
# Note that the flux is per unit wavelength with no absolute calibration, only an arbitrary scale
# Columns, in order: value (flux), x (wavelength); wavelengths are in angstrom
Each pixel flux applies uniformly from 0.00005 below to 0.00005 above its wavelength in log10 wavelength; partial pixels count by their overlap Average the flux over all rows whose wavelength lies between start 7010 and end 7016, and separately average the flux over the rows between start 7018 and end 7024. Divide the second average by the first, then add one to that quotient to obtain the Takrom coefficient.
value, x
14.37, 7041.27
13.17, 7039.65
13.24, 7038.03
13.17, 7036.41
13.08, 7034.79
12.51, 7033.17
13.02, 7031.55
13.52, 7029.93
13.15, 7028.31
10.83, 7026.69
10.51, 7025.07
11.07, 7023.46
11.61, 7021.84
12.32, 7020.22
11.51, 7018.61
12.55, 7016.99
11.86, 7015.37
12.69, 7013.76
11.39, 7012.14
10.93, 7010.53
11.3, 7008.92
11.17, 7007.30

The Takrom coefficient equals 1.99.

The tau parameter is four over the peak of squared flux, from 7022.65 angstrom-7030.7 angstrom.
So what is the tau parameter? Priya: 0.022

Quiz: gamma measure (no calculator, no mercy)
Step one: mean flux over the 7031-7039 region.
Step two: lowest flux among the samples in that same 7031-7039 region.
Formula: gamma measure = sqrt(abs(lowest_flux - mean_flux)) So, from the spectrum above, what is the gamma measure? 0.70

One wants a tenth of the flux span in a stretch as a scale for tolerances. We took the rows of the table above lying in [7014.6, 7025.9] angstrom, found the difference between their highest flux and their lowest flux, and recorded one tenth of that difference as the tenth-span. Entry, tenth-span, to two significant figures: 0.20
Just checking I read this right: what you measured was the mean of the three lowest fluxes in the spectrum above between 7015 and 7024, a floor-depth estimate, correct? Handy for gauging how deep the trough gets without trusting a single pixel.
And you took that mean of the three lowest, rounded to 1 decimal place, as 11.4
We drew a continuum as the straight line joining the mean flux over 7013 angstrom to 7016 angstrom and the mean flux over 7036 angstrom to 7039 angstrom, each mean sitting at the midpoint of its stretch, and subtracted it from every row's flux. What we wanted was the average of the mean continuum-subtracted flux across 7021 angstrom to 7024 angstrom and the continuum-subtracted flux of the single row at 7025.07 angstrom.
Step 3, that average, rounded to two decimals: -1.73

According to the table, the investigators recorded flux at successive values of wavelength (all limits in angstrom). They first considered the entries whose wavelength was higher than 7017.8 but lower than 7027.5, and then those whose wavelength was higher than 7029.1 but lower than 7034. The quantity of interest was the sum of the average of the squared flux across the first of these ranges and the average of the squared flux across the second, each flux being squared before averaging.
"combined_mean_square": 298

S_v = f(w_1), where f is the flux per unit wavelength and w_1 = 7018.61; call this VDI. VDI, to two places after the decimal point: 11.51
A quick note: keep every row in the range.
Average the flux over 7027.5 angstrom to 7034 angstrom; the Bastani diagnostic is 13.0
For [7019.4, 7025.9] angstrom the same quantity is 11.4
